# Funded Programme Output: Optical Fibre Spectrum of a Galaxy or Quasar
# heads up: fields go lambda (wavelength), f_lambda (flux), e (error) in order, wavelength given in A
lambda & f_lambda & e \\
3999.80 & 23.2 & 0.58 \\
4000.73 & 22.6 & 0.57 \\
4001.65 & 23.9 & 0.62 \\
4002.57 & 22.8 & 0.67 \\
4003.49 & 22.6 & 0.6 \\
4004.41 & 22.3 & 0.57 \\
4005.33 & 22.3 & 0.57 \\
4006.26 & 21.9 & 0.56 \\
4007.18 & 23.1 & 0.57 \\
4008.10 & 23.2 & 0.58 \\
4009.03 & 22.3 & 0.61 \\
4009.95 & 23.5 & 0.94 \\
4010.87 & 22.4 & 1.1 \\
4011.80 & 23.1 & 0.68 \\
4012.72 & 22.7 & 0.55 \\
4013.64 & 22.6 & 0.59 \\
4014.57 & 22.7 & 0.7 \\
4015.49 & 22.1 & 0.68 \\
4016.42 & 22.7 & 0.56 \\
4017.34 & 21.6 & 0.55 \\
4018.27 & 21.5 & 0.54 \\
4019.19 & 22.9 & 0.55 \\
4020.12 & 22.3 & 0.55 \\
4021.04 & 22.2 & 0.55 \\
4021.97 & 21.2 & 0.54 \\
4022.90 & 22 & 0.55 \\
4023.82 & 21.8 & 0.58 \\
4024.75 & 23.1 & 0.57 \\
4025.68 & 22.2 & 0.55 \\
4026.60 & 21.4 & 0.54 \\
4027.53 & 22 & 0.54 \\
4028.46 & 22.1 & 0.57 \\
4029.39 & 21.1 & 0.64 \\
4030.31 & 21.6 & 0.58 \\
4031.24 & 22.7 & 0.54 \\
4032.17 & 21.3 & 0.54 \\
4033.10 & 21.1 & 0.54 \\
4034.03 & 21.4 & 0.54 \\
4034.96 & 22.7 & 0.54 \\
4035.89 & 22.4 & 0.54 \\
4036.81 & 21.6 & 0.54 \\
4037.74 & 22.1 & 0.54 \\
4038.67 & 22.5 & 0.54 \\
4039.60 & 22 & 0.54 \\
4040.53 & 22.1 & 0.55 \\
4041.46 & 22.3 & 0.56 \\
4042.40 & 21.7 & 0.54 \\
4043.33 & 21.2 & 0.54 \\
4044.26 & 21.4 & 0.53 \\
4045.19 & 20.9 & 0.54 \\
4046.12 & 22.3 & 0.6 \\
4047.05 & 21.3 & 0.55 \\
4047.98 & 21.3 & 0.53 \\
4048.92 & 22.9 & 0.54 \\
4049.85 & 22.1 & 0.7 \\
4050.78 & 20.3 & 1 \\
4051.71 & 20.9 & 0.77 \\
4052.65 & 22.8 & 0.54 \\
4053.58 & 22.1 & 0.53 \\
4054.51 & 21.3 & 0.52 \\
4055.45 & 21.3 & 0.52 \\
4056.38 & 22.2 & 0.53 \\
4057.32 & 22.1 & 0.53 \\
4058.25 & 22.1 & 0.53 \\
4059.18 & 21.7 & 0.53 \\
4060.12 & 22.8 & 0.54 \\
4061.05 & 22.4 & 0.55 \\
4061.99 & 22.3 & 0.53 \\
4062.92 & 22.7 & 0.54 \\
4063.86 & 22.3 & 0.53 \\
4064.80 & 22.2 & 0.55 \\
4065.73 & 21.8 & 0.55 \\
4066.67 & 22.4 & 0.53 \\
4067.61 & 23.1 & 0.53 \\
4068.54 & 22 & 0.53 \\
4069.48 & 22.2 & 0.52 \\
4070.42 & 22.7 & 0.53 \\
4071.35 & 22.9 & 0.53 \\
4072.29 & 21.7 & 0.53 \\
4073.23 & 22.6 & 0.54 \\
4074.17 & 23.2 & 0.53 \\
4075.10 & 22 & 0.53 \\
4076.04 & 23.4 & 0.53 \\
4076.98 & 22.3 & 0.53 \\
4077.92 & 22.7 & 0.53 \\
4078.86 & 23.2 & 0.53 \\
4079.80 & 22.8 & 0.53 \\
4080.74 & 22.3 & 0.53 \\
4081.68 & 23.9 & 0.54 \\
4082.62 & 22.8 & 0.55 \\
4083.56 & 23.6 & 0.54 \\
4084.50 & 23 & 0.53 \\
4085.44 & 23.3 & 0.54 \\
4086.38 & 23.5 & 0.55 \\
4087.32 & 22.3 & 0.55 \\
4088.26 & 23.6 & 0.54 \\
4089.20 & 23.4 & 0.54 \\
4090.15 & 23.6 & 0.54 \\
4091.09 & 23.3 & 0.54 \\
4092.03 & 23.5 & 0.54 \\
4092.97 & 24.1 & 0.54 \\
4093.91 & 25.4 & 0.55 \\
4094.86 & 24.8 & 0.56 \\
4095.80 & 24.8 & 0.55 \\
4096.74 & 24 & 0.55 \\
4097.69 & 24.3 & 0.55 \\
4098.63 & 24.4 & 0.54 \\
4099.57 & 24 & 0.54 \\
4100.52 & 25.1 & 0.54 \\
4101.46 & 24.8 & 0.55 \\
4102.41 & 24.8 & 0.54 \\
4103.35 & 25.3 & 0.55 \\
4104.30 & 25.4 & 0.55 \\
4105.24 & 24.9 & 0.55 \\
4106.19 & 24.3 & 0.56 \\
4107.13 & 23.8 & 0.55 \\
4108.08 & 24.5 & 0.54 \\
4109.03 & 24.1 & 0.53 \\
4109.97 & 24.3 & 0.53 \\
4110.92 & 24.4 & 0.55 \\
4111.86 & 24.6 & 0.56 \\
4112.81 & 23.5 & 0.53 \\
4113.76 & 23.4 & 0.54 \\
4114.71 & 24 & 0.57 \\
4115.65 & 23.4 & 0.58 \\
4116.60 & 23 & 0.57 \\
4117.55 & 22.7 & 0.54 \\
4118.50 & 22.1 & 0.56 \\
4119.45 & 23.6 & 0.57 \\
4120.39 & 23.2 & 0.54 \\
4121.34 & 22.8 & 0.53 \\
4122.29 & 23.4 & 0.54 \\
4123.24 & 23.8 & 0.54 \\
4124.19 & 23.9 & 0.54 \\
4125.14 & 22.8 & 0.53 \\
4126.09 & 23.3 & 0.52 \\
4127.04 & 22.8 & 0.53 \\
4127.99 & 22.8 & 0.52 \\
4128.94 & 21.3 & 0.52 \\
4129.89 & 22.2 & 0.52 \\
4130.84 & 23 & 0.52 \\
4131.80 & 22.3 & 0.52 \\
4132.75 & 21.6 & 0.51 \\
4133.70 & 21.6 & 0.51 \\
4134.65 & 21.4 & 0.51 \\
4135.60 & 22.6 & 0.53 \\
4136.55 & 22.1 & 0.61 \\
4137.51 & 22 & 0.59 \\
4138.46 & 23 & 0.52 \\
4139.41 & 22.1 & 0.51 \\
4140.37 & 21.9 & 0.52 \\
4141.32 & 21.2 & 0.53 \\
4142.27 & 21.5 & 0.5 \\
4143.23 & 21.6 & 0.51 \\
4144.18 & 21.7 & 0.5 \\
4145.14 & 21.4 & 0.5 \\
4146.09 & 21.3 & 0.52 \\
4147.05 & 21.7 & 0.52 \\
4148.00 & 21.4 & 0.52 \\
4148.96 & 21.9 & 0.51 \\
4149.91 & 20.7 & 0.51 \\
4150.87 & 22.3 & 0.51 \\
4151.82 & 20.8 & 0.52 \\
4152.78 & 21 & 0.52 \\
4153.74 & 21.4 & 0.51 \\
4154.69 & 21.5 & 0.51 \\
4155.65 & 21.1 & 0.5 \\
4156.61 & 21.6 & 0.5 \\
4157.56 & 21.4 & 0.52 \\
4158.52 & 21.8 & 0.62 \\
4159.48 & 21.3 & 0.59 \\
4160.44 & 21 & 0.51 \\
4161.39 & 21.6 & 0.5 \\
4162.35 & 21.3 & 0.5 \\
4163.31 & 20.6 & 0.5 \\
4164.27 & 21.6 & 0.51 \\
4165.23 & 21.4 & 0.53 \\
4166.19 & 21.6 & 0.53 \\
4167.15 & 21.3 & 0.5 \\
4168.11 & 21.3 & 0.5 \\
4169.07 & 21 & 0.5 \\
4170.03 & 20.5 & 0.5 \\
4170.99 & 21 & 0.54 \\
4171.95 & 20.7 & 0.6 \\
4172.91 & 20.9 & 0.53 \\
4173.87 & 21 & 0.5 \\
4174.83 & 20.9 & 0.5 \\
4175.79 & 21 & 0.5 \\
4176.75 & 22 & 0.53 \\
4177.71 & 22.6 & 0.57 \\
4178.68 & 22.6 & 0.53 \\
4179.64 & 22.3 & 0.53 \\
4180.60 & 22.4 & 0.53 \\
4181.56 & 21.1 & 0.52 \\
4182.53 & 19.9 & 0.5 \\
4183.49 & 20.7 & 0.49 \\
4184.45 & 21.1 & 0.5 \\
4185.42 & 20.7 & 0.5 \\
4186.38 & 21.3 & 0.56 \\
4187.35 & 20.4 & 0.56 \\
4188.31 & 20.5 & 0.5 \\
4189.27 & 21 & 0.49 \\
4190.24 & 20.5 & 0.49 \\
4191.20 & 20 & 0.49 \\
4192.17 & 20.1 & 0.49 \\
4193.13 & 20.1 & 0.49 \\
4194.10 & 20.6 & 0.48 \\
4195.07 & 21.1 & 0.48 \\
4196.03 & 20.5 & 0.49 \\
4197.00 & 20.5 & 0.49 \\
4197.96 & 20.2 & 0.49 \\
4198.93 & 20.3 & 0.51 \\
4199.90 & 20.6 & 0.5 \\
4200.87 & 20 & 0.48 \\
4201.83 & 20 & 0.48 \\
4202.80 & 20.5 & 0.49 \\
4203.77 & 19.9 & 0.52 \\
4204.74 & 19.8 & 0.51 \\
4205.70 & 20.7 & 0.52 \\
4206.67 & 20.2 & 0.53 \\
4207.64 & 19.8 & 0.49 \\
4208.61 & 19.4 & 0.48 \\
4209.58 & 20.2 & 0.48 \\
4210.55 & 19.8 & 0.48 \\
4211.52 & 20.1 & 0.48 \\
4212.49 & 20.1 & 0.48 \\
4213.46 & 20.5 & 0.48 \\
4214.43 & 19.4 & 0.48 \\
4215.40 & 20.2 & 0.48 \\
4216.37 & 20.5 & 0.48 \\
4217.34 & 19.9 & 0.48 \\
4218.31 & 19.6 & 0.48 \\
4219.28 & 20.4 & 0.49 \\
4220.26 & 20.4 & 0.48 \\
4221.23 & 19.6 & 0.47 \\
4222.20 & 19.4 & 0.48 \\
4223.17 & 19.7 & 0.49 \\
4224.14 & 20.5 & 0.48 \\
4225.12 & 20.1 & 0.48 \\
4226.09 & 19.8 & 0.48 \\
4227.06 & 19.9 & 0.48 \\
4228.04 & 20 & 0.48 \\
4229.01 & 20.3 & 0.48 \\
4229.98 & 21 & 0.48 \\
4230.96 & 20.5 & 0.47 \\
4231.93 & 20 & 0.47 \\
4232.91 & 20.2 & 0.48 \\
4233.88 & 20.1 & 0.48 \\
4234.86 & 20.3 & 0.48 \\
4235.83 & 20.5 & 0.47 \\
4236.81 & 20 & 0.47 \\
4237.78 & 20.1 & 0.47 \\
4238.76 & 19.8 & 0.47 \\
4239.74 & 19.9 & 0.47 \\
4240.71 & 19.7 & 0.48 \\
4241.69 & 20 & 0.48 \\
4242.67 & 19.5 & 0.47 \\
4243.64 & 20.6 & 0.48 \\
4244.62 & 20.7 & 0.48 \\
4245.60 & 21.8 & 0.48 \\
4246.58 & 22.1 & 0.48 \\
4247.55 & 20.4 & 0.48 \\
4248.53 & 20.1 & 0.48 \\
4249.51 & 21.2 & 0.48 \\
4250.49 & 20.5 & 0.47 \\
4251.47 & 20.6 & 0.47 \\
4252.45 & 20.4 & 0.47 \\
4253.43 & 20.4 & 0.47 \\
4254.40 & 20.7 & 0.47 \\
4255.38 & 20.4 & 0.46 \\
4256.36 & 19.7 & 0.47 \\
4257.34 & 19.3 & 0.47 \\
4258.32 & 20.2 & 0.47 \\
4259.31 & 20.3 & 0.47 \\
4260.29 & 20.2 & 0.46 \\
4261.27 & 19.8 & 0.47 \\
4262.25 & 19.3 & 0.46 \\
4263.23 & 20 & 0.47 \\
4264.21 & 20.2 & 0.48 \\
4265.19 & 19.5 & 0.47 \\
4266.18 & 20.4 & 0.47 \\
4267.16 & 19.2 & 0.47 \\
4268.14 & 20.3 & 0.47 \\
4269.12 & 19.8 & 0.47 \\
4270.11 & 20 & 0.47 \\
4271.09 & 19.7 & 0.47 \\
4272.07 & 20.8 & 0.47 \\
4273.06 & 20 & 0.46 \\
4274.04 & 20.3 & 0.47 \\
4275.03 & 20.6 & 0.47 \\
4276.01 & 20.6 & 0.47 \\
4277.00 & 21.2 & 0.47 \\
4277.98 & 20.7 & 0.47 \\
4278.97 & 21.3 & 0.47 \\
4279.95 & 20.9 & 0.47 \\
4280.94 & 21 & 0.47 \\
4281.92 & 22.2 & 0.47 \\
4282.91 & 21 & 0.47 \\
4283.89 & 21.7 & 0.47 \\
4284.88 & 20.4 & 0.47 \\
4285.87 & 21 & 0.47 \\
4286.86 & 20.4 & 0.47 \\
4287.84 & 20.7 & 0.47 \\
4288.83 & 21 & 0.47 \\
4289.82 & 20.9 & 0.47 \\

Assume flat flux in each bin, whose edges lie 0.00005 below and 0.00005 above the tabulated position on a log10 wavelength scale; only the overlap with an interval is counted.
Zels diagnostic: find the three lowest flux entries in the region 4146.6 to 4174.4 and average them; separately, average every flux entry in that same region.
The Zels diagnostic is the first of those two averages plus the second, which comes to 41.9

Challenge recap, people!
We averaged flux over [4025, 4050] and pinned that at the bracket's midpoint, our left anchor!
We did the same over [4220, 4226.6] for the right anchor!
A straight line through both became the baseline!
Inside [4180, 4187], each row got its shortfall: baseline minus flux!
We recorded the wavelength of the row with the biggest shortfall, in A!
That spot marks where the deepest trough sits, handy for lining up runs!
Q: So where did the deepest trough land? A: 4182.53 A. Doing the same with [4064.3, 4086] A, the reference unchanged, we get 4072.29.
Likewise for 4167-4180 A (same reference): 4170.03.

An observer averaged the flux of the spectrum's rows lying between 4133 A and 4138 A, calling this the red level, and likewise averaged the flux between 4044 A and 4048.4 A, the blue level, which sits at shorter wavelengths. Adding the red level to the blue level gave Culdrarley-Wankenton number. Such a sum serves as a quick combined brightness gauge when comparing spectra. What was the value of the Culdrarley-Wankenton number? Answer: 43.4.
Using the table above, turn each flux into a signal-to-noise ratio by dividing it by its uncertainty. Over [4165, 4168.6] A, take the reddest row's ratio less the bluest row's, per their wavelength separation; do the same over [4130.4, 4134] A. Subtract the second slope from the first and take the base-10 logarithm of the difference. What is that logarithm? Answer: 0.15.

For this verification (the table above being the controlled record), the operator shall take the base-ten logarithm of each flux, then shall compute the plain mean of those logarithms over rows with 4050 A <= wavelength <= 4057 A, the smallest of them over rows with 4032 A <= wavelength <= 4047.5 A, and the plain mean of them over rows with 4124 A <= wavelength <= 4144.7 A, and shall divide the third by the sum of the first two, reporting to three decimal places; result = 0.507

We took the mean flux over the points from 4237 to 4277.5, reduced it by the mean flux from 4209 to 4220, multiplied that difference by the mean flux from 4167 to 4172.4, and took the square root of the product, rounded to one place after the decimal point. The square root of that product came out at 2.0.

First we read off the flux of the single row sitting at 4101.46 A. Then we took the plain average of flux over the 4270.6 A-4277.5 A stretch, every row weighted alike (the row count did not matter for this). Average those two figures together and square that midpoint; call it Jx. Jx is 512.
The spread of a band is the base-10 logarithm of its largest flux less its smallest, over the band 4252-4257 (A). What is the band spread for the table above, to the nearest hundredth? 0.00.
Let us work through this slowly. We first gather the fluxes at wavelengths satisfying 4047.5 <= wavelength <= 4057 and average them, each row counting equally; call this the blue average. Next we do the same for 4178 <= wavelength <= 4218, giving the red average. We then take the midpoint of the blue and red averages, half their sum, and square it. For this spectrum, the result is 445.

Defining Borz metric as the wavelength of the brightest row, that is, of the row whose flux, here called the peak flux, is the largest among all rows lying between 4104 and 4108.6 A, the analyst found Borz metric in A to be 4104.30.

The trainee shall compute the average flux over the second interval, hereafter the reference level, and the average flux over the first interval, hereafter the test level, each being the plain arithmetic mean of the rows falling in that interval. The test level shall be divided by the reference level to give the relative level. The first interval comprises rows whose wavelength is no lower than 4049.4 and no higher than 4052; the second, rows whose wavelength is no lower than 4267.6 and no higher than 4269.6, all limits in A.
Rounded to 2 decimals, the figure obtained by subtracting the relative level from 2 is 0.95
